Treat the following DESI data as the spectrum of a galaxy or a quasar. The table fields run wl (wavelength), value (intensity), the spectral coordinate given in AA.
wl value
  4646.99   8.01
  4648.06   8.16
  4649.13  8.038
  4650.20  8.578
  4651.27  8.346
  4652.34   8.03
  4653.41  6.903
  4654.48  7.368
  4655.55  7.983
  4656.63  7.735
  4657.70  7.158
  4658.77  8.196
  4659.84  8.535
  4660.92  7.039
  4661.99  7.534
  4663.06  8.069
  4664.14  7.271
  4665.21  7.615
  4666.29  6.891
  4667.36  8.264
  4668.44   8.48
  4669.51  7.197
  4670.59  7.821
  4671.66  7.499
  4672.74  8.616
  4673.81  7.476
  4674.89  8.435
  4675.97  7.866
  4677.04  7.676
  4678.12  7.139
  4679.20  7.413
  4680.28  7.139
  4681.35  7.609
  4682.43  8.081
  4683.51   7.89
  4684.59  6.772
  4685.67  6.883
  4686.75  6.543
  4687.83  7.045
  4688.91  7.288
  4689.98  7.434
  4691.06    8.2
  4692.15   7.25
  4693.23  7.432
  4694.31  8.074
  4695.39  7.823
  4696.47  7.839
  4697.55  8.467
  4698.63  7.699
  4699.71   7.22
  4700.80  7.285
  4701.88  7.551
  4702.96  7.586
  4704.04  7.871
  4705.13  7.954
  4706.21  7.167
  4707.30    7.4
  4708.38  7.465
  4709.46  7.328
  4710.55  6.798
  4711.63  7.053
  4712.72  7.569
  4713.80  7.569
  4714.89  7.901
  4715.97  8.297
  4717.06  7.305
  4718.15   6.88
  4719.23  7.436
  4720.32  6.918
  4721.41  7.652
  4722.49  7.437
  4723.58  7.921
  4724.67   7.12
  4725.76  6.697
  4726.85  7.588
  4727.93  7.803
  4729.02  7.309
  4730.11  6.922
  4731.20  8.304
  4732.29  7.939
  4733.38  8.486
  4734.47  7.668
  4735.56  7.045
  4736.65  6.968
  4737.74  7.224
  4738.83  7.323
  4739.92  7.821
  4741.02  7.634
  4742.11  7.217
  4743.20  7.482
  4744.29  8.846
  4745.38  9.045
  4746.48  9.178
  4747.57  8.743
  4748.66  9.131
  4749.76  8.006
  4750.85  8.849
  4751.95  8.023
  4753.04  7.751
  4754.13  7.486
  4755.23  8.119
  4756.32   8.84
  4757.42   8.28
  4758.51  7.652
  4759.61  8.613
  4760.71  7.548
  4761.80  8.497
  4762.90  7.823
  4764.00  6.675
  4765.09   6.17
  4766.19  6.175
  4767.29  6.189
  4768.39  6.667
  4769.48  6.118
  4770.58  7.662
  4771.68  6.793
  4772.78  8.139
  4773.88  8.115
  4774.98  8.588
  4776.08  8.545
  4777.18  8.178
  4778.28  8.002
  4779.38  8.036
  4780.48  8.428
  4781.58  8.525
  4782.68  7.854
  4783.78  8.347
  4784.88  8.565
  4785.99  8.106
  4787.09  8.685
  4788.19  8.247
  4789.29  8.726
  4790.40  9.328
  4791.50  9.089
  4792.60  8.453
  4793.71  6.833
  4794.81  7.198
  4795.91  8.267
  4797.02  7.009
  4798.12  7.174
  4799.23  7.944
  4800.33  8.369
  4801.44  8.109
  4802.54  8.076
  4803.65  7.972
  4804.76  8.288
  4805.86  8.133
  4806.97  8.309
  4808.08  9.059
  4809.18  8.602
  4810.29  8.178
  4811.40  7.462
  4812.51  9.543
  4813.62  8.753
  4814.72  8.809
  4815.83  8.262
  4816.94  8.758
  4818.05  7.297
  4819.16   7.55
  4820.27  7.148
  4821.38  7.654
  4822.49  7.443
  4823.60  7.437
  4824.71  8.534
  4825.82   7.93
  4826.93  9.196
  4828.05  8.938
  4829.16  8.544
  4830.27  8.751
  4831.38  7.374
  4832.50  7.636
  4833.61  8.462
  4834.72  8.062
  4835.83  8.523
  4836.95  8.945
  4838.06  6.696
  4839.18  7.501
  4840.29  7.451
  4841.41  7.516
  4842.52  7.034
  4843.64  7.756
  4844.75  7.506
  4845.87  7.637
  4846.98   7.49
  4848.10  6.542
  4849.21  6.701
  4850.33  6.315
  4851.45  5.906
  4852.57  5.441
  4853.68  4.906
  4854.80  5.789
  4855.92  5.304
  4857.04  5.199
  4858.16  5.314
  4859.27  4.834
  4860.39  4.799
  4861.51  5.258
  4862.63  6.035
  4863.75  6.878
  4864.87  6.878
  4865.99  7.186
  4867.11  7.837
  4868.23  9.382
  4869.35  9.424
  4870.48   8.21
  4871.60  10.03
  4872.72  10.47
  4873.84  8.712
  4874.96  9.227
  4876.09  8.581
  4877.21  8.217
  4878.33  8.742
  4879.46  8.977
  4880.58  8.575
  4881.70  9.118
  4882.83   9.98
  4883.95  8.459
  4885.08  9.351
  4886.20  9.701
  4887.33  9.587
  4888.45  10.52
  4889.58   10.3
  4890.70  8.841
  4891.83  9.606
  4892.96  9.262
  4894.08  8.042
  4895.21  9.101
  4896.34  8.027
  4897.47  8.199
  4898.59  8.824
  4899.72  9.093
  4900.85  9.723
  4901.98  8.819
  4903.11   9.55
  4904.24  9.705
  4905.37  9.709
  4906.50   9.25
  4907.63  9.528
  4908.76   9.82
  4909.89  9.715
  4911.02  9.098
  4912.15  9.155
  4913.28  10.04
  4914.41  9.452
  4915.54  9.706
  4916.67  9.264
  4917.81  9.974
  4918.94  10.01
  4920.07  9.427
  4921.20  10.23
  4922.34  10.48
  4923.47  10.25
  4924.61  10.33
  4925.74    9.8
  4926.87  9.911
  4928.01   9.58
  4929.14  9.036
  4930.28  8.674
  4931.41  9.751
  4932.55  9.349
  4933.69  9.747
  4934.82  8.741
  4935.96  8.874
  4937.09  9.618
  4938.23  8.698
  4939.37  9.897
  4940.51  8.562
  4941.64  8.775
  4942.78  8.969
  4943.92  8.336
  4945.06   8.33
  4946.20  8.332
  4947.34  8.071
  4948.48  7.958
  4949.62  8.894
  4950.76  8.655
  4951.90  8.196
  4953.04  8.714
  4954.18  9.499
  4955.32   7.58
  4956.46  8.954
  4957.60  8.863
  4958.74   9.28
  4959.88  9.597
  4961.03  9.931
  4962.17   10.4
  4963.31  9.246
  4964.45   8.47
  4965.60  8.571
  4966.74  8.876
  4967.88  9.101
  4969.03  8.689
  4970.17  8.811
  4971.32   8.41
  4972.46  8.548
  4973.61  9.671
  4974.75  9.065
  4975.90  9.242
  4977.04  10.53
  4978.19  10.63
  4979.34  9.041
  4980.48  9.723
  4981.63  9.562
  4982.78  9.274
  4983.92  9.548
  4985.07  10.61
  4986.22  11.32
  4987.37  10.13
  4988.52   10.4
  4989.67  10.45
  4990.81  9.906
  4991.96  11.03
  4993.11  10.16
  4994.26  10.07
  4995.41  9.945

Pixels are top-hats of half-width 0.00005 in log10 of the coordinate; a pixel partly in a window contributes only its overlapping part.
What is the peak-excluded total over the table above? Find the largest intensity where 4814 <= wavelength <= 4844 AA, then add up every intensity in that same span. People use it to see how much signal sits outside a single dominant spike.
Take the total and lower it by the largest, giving 206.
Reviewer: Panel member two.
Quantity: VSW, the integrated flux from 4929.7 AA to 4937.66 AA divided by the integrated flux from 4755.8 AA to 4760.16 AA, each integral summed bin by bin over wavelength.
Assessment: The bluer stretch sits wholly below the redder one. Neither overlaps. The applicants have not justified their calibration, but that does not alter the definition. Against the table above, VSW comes 2.0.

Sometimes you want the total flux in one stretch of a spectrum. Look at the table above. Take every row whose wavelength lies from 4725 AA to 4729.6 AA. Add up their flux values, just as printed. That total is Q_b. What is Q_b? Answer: 29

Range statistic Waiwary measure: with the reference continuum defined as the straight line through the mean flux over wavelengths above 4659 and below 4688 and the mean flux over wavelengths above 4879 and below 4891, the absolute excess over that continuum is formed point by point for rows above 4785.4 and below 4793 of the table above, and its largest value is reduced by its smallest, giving 0.61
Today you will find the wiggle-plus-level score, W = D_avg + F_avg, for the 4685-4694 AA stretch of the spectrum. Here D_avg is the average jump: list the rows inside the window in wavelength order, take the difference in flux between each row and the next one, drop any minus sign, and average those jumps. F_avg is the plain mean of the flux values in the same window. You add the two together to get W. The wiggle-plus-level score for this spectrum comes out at 7.7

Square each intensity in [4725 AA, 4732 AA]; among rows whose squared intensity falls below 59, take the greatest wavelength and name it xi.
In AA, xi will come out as 4730.11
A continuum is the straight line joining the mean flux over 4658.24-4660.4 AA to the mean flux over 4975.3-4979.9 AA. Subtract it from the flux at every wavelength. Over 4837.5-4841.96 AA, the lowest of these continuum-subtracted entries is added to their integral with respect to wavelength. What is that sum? -11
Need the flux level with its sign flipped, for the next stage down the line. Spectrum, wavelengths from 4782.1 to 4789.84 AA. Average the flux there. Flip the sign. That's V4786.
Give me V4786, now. -8.4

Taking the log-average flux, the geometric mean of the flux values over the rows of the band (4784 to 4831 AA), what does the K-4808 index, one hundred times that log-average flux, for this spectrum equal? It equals 818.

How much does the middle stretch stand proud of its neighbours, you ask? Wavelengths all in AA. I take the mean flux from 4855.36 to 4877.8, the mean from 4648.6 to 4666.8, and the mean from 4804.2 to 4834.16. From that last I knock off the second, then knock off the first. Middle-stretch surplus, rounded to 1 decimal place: -6.9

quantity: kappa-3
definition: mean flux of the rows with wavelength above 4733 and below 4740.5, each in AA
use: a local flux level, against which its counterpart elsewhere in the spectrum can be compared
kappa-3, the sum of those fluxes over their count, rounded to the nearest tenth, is 7.5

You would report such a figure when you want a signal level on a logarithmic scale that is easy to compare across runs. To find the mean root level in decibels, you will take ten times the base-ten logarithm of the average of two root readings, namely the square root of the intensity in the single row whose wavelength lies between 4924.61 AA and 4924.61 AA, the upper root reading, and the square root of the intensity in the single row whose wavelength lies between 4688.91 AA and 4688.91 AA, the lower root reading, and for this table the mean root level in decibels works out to 4.71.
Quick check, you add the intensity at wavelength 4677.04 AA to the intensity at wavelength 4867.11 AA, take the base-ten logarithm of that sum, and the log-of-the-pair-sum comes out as 1.19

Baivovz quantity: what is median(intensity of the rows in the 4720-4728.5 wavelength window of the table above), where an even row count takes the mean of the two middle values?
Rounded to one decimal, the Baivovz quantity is 7.5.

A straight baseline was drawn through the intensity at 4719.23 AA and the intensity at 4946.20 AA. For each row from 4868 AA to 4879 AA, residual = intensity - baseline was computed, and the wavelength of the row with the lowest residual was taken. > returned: 4877.21 AA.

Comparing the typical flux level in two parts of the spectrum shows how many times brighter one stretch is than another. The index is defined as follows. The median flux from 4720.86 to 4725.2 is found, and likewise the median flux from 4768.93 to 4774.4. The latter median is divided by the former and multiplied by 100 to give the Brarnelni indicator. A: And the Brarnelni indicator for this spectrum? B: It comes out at 102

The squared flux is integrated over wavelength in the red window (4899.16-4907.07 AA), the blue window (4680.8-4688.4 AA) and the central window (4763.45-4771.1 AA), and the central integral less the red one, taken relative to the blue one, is -0.93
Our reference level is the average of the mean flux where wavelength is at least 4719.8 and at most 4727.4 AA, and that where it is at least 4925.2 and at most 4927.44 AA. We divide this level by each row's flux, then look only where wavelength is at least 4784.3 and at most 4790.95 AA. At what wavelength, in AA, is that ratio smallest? 4790.40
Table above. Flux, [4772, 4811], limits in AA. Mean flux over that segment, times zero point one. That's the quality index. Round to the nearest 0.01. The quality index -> 0.82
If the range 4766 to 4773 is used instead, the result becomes 0.68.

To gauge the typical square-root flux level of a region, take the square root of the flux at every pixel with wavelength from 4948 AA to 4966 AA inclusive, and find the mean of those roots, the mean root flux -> 2.99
